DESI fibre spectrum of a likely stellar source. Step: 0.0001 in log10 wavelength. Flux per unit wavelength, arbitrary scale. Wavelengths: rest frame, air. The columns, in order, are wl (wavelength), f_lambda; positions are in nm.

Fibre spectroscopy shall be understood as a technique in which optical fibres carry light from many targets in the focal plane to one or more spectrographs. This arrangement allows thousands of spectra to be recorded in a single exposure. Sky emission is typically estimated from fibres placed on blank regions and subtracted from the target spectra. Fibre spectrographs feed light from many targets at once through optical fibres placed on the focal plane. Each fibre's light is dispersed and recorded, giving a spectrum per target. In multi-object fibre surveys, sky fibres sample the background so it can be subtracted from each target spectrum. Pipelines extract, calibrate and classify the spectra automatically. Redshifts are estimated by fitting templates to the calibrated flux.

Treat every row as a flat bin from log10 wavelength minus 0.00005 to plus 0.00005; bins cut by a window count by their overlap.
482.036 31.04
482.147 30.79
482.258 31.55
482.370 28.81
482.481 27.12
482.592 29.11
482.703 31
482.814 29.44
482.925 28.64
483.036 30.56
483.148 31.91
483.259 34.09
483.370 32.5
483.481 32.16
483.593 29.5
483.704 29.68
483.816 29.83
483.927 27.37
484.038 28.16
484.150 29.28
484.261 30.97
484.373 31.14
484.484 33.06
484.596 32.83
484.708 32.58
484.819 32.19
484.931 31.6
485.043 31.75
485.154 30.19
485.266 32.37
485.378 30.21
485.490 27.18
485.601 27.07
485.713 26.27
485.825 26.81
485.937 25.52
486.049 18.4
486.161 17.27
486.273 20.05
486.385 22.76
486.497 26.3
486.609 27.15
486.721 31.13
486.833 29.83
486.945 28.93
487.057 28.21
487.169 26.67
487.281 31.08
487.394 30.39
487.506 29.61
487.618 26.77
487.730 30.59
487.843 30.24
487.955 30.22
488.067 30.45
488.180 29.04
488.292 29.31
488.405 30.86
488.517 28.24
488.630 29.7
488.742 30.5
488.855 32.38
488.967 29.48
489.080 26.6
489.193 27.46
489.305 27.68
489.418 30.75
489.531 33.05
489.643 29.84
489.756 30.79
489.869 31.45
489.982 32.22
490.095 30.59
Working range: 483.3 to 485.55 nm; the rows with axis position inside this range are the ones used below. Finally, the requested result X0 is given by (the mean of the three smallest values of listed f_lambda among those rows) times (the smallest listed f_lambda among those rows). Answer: 749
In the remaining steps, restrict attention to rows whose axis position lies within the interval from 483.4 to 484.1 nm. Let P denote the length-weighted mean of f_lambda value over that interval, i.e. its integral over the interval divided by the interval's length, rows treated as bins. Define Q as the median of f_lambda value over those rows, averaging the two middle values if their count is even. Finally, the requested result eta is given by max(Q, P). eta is 29.6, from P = 29.5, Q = 29.6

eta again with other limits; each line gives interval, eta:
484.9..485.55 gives 30.9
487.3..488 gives 30.2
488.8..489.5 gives 29.2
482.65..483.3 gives 30.9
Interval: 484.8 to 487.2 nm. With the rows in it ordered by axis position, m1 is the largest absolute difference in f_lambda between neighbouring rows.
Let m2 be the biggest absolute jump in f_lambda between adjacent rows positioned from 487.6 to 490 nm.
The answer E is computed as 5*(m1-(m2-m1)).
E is 52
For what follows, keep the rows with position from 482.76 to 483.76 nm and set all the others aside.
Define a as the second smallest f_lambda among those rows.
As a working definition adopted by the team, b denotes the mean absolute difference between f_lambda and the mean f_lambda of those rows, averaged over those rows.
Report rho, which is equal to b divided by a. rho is 0.052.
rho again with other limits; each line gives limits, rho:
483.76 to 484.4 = 0.042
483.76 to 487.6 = 0.160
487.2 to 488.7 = 0.031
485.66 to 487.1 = 0.189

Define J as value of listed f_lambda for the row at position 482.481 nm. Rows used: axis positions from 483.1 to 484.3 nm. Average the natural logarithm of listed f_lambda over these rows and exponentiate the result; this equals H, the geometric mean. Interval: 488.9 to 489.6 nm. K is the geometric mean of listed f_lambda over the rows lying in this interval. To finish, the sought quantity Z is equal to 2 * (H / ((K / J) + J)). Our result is 2.2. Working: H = 30.4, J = 27.12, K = 29.1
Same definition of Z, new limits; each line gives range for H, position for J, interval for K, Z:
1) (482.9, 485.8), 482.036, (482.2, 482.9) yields 1.9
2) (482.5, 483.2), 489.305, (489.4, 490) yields 2.1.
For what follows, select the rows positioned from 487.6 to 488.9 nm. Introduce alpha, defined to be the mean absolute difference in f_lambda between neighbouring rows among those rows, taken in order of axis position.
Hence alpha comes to 1.3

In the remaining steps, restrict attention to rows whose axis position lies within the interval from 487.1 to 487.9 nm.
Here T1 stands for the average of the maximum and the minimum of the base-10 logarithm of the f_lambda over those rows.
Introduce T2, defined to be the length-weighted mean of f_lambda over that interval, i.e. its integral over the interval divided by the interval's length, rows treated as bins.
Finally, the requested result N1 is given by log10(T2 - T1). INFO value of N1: 1.445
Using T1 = 1.46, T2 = 29.3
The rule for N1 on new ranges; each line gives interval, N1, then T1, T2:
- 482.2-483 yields 1.446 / 1.47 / 29.4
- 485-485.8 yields 1.443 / 1.46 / 29.2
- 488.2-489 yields 1.456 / 1.48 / 30.1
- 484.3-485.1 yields 1.486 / 1.51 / 32.1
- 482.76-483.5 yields 1.474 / 1.49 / 31.3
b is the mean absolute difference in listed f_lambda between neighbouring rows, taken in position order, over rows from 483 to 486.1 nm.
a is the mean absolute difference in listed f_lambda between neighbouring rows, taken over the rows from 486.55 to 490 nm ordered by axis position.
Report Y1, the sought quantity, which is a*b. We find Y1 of 2.3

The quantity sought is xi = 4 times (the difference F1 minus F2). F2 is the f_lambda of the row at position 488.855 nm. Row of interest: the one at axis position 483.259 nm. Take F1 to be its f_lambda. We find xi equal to 7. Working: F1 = 34.09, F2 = 32.38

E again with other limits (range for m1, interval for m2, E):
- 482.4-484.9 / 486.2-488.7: 5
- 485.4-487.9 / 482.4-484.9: 58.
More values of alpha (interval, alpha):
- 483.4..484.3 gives 1.3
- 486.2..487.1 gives 2.0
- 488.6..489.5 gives 1.8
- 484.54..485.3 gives 0.9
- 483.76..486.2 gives 1.4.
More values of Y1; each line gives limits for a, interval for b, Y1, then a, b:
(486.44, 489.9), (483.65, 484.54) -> 2.0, 1.6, 1.19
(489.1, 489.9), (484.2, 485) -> 1.0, 1.7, 0.59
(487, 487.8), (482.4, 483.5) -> 3.6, 2.3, 1.51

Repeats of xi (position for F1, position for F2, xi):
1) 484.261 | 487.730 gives 2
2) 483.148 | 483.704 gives 9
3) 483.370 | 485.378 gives 9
